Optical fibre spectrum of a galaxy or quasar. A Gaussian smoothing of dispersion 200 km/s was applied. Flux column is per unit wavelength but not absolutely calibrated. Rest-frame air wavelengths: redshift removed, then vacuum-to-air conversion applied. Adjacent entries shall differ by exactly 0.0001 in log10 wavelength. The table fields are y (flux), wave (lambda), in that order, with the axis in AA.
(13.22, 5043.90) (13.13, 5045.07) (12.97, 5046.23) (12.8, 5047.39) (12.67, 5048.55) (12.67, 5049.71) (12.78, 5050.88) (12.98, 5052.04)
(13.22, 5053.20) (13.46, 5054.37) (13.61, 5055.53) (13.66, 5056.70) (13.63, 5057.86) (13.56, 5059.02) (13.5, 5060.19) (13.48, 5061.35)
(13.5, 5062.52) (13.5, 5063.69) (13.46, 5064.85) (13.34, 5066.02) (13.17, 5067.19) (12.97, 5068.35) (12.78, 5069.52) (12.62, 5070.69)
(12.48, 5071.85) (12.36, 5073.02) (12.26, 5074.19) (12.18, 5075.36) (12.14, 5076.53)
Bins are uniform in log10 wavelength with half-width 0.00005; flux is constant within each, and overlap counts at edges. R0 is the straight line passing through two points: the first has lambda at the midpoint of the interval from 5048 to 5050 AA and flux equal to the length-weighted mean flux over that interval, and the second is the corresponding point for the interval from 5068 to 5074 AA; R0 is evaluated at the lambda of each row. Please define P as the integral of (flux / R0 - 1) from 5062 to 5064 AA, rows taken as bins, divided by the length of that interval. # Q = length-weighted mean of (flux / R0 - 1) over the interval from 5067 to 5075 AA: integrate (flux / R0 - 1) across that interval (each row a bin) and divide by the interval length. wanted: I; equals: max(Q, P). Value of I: 0.0686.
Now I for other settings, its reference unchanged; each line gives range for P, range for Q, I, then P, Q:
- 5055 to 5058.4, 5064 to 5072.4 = 0.0772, 0.077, 0.03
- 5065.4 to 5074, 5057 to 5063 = 0.0710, 0.015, 0.07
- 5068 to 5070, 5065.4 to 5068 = 0.0487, 0.021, 0.05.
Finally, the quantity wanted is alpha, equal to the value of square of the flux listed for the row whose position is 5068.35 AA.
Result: 168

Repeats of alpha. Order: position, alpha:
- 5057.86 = 186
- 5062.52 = 182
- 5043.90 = 175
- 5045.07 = 172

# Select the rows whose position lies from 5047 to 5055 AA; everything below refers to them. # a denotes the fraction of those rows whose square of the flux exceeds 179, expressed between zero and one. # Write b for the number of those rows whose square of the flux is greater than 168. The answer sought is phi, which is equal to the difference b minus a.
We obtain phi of 3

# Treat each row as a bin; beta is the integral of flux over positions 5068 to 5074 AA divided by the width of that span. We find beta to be 12.6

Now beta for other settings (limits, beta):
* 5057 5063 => 13.6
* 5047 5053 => 12.8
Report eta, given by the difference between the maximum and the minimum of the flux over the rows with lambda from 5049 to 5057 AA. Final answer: 1.0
